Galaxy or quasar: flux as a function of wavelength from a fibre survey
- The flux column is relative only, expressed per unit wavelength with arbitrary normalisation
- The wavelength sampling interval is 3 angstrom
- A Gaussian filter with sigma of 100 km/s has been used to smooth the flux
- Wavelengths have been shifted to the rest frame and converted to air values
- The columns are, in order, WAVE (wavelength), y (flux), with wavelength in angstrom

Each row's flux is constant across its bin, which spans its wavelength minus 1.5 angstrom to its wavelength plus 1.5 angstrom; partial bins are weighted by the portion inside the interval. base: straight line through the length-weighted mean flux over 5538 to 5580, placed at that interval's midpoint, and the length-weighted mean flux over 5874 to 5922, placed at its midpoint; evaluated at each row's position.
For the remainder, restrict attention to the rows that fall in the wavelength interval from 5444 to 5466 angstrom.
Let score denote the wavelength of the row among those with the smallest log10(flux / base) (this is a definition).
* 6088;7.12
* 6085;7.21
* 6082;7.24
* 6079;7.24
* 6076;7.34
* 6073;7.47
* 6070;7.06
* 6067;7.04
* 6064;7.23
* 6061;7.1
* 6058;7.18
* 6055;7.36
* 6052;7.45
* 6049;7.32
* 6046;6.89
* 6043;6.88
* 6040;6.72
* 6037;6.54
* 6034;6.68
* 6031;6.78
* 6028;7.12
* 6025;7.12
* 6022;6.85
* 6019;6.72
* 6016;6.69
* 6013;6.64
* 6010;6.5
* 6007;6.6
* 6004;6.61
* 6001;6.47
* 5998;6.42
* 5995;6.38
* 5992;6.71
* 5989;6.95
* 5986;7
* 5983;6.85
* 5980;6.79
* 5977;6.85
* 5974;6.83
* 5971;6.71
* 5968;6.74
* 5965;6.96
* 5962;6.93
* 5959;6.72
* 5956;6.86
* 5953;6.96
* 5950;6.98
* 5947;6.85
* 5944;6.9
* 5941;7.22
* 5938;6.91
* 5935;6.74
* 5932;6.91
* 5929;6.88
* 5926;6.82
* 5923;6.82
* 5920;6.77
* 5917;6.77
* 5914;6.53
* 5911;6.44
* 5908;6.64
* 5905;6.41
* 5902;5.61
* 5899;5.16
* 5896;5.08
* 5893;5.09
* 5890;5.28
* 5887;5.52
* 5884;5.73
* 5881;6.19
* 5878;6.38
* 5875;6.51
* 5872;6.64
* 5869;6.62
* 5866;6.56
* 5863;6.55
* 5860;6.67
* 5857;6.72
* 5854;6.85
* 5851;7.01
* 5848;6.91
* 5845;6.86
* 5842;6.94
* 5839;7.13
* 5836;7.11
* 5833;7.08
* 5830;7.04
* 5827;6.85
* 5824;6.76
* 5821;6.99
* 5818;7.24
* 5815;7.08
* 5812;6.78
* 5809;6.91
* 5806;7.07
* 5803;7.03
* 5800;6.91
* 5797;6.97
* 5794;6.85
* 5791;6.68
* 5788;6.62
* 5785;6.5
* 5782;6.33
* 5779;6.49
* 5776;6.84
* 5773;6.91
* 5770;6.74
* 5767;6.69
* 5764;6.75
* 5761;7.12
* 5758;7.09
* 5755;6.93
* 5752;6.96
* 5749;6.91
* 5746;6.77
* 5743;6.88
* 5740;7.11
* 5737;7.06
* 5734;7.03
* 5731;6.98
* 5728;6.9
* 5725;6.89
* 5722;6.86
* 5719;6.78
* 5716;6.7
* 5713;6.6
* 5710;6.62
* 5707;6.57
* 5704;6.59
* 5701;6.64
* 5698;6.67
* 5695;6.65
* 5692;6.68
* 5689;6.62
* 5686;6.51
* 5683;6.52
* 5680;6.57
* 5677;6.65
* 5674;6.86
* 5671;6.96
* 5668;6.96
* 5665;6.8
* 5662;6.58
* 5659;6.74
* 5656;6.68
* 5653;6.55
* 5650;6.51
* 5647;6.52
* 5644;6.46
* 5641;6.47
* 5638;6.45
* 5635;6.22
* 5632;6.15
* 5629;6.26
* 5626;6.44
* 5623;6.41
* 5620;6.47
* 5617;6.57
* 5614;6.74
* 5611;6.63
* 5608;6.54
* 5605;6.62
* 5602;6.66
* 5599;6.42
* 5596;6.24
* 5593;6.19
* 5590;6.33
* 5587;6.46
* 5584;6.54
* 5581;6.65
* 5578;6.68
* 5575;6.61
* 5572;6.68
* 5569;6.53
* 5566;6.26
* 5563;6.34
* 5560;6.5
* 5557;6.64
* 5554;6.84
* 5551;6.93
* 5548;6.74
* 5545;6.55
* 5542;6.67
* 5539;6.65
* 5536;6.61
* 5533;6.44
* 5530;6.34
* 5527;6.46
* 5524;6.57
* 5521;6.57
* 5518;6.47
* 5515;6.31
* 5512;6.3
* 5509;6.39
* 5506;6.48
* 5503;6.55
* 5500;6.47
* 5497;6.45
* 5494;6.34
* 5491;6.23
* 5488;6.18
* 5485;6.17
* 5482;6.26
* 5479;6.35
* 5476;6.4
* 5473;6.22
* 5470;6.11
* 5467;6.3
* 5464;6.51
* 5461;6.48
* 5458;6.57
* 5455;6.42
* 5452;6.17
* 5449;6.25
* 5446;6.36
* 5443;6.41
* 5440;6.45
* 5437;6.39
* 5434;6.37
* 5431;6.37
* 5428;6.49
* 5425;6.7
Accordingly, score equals 5452 angstrom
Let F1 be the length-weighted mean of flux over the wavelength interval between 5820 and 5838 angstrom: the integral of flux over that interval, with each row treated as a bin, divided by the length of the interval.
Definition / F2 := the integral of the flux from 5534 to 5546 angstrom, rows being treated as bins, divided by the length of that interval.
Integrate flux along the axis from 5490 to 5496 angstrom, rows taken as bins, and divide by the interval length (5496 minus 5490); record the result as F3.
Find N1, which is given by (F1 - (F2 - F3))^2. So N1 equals 44.4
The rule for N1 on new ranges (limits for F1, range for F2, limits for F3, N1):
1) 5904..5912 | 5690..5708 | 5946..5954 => 46.3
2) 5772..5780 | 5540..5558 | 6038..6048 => 47.1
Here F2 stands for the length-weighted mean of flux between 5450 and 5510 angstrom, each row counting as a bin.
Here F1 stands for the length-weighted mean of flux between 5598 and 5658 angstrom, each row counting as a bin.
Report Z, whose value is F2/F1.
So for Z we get 0.98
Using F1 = 6.49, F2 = 6.4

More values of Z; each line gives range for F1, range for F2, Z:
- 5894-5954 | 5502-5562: 1.00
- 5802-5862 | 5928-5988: 0.99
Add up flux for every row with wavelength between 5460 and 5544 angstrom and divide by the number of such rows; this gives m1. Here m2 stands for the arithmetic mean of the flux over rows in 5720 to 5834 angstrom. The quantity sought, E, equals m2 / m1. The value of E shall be 1.08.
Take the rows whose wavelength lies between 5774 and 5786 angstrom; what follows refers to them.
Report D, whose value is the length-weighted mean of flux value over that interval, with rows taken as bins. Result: 6.56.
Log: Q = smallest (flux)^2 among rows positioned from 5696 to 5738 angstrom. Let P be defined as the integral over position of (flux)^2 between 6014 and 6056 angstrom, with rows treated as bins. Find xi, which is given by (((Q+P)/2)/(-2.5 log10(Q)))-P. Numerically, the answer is -2272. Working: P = 2019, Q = 43.2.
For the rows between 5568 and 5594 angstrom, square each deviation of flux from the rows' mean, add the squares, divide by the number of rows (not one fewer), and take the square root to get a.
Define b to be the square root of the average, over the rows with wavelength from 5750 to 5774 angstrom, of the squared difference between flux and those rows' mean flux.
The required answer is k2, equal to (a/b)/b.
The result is 7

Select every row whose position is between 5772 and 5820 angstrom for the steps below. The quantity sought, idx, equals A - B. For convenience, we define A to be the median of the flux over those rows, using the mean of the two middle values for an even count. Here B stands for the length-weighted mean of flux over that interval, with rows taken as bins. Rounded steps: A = 6.9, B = 6.83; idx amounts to 0.05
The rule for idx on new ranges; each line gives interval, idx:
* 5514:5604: 0.01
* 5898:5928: 0.16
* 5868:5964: 0.24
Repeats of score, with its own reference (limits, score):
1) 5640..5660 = 5644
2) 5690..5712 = 5707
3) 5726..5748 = 5746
